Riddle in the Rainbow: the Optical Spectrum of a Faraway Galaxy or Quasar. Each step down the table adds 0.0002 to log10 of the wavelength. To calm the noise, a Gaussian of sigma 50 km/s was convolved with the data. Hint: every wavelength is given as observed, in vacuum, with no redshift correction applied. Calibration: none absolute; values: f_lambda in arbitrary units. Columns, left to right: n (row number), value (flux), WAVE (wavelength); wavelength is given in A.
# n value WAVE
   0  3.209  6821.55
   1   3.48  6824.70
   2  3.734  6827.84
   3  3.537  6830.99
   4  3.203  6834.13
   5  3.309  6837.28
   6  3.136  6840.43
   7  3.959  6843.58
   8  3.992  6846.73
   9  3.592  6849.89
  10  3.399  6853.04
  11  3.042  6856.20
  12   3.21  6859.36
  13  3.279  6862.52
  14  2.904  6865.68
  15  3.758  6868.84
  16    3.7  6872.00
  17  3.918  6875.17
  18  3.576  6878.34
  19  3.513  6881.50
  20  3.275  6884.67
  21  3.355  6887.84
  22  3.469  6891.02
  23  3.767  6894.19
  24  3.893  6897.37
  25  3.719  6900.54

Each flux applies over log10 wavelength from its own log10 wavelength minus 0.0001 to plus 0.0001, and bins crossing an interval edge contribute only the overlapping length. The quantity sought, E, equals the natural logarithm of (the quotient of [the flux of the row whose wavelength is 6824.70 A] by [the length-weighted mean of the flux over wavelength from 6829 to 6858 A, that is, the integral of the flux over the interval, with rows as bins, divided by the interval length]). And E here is 0.00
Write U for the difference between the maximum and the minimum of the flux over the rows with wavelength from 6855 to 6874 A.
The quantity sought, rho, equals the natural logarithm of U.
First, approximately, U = 0.85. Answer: -0.16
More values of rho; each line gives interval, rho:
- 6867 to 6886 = -0.44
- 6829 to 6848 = -0.16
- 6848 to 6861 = -0.60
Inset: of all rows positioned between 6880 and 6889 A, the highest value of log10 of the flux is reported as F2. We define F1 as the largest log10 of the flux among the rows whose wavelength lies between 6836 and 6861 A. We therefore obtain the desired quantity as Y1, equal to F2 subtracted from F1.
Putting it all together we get 0.06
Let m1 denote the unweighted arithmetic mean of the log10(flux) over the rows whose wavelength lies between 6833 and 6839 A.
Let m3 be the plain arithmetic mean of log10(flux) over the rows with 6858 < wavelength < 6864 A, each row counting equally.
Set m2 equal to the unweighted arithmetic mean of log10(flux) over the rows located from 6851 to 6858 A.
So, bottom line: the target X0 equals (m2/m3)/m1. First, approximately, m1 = 0.51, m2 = 0.507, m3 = 0.51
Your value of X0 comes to 1.94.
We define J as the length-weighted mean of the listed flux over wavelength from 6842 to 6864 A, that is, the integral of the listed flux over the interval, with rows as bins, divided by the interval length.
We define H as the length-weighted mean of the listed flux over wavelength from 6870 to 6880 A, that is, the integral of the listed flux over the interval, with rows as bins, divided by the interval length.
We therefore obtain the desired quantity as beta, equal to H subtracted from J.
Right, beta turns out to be -0.24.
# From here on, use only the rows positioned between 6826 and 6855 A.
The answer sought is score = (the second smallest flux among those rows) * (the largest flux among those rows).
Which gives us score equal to 12.8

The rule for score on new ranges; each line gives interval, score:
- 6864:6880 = 14.0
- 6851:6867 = 10.3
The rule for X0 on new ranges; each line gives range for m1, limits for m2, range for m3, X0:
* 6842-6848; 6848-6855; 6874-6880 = 1.58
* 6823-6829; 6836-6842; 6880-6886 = 1.72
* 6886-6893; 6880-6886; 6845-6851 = 1.72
